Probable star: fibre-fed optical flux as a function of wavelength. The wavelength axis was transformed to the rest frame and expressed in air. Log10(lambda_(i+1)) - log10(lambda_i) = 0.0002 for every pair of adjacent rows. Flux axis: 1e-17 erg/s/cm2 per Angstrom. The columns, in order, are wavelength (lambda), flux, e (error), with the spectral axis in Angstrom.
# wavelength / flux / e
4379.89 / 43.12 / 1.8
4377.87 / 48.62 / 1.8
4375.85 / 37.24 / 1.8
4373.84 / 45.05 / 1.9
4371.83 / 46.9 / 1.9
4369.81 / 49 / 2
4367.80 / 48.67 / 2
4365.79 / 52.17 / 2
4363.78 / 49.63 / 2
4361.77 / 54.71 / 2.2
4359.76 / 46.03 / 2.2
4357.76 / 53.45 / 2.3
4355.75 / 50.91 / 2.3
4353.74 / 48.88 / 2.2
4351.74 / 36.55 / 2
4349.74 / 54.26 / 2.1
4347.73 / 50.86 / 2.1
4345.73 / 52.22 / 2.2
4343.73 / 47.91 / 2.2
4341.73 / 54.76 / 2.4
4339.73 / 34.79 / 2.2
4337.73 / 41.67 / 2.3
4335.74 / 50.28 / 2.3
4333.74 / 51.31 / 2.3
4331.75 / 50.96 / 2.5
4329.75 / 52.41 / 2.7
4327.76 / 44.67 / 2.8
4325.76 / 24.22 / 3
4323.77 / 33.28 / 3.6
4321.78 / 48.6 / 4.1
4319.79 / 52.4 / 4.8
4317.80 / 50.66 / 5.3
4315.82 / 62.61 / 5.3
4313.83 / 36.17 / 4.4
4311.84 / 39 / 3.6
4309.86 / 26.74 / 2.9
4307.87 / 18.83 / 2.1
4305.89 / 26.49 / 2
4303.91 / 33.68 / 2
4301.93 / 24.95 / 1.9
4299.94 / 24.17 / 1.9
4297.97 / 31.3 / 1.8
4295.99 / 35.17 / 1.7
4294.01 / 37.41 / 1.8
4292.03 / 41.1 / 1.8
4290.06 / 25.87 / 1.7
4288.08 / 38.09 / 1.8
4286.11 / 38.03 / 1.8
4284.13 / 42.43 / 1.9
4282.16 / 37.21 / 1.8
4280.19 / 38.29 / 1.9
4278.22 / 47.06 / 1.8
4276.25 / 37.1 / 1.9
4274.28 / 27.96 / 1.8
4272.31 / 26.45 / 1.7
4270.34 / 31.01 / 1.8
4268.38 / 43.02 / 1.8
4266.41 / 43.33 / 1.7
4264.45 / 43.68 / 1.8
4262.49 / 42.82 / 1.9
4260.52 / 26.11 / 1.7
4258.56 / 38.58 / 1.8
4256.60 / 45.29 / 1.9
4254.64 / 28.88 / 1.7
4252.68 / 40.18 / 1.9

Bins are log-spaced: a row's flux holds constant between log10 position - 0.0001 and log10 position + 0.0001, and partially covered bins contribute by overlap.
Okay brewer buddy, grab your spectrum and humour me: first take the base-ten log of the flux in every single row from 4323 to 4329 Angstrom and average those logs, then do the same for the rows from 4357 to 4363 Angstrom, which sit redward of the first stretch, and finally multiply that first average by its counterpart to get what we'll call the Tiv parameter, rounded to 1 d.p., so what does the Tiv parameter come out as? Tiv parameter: 2.6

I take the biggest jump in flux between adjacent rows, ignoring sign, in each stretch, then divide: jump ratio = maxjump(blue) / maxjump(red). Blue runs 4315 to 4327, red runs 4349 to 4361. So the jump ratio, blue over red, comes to 0.9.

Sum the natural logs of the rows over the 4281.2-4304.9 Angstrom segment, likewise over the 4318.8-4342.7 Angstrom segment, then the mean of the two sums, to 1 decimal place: 43.8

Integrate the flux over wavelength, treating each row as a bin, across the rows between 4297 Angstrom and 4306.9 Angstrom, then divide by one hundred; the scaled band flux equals 2.8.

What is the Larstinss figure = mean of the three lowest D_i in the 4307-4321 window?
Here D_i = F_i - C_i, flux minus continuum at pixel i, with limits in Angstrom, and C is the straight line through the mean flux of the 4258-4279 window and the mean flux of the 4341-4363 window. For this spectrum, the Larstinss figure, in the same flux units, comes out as -16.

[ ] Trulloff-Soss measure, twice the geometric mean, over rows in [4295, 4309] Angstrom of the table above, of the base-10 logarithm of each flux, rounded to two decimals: 2.87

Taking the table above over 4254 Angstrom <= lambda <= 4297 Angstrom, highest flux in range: 47.06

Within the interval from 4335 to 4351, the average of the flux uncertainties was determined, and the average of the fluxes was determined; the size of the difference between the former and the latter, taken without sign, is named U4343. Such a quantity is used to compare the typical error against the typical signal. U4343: 46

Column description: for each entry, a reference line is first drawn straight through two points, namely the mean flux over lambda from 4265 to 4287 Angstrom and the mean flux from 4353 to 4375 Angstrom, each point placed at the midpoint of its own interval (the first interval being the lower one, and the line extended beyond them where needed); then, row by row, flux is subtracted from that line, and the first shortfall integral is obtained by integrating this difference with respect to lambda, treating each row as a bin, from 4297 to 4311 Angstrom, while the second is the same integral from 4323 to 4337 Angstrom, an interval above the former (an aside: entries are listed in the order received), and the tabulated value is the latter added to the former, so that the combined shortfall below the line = 217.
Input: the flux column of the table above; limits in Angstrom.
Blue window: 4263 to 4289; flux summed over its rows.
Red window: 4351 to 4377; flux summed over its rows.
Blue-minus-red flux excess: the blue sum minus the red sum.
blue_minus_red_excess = -126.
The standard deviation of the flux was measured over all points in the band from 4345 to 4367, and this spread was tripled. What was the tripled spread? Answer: 15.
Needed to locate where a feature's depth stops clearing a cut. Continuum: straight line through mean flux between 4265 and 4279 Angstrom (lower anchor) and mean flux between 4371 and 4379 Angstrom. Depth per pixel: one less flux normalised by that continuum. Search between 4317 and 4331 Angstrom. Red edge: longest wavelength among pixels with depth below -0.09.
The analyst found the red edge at 4329.75 Angstrom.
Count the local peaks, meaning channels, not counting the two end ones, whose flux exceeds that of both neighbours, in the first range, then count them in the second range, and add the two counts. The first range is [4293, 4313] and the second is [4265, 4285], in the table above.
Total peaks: 2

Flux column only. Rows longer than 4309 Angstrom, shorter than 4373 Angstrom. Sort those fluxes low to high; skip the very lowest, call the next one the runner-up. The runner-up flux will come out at 26.74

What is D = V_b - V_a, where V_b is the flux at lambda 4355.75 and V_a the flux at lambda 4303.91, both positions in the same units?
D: 17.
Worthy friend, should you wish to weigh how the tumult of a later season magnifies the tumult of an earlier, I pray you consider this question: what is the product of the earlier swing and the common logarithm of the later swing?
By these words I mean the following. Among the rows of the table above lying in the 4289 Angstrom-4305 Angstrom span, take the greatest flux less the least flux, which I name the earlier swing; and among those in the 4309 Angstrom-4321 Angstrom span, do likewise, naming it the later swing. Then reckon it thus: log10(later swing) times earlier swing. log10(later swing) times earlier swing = 26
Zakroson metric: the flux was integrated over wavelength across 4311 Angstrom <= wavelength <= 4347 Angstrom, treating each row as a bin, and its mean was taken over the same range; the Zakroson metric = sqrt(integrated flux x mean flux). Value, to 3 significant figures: 276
